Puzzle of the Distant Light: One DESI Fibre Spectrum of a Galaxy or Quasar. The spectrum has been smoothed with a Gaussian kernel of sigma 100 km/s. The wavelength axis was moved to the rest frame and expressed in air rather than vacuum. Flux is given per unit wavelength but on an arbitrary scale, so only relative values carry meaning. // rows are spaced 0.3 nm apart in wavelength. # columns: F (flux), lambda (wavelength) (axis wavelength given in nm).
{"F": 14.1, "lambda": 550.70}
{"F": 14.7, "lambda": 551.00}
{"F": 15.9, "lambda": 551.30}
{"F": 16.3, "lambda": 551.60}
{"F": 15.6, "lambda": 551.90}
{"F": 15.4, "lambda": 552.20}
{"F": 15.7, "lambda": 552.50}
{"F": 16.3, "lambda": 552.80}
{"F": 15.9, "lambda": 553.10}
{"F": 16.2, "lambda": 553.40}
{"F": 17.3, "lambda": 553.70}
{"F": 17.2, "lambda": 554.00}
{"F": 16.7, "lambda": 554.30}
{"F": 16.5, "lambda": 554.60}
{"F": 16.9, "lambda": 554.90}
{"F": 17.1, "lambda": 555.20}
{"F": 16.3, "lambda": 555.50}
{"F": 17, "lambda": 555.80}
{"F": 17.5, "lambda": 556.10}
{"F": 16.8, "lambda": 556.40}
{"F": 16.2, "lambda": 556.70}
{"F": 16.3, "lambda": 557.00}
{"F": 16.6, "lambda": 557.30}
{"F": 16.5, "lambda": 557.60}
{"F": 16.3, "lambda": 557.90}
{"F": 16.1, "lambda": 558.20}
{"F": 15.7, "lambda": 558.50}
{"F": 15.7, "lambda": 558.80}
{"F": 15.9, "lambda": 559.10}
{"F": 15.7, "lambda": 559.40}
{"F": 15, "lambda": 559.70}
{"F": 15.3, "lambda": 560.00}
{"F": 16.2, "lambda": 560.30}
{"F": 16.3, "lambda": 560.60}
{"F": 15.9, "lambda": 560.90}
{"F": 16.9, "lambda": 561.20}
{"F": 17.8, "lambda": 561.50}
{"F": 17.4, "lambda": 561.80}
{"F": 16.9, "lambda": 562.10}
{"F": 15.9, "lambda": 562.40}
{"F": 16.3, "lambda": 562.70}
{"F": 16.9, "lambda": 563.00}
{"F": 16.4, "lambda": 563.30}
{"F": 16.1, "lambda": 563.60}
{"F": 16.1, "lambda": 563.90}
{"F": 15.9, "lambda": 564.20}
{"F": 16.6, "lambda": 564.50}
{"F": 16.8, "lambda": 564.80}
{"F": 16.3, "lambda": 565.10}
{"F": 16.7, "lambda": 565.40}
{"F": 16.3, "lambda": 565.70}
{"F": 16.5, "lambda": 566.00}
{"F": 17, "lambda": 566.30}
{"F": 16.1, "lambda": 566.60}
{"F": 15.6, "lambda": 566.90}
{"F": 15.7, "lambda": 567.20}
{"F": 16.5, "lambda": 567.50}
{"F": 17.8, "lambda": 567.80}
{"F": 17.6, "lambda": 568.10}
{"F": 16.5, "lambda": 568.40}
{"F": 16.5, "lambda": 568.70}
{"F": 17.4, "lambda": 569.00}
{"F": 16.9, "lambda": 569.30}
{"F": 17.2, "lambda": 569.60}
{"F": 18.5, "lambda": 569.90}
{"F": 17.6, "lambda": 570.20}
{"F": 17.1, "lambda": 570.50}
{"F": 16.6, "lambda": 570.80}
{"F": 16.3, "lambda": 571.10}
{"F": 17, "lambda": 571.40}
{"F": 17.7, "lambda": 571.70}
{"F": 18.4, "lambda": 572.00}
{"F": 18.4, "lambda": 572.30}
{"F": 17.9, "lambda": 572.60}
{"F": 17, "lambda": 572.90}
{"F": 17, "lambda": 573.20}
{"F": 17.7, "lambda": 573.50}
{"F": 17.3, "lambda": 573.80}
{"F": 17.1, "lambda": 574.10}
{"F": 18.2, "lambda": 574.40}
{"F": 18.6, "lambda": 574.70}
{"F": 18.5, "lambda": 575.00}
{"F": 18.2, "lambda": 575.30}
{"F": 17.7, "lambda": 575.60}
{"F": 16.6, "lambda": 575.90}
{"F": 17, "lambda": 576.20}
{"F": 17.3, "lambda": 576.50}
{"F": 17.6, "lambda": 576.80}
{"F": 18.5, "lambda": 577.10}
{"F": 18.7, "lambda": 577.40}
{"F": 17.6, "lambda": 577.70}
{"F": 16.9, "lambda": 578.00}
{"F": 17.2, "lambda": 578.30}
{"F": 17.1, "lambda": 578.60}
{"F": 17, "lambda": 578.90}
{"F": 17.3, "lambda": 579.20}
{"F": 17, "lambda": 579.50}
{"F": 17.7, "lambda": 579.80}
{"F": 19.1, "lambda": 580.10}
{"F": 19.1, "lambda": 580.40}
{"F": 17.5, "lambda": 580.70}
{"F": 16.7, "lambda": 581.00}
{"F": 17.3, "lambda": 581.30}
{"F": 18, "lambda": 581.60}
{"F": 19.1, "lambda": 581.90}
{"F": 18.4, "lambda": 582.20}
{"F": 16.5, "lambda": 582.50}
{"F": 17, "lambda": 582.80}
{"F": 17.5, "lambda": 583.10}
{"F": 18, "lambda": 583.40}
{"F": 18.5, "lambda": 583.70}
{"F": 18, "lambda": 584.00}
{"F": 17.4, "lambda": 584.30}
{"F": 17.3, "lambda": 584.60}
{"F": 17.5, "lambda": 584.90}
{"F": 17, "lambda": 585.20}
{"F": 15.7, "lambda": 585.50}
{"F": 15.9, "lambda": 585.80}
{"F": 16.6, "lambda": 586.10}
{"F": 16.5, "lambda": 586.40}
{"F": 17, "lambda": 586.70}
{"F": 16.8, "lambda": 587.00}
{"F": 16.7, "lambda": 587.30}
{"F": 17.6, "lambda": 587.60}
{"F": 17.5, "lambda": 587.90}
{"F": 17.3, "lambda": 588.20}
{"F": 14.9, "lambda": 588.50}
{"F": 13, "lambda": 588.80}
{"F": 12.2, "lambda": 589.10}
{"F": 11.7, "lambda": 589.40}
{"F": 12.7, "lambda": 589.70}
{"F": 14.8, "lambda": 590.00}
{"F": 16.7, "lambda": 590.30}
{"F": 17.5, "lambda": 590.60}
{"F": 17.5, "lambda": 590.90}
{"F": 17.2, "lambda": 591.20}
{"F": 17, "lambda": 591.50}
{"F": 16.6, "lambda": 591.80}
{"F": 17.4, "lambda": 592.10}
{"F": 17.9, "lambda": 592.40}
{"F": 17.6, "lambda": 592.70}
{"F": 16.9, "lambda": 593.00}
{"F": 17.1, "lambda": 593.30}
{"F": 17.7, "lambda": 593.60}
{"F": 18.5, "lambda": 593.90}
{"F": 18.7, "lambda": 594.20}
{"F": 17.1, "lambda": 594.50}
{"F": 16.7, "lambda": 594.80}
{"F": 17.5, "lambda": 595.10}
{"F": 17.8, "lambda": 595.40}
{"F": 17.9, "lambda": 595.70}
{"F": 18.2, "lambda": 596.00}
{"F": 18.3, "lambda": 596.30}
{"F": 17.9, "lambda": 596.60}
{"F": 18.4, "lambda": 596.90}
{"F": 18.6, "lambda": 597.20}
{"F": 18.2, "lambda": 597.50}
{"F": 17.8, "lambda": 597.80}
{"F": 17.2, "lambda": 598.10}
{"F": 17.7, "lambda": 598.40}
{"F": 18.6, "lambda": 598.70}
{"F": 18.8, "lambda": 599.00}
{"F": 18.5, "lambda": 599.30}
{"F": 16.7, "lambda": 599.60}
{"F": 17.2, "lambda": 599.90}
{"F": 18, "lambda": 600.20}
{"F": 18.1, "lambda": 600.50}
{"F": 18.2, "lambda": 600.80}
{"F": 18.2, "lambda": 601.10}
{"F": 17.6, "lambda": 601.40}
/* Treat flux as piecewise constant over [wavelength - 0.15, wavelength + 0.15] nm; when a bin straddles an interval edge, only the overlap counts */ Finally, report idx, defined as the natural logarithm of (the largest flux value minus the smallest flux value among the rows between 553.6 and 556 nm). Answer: 0.0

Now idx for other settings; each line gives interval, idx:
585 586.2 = 0.3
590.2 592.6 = 0.3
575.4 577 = 0.1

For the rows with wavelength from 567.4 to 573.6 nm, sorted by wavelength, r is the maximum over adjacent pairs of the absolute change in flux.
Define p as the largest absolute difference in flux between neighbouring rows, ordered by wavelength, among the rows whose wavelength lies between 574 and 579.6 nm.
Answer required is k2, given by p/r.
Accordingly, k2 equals 0.8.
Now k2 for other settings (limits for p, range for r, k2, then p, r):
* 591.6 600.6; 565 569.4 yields 1.4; 1.80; 1.30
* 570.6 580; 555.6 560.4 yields 1.2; 1.10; 0.90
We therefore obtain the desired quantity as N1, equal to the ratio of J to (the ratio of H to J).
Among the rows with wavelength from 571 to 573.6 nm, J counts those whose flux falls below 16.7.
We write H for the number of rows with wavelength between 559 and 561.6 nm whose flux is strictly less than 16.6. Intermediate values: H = 7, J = 1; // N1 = 0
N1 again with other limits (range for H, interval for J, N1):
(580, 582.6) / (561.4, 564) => 25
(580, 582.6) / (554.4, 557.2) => 16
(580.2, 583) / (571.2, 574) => 0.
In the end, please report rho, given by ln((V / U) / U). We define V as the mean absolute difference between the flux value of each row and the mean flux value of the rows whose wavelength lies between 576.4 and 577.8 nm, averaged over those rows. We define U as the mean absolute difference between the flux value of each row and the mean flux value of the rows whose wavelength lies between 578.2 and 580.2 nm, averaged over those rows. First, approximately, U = 0.52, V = 0.53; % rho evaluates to 0.66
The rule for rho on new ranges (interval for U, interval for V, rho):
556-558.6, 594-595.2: 1.53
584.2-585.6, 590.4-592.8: 0.15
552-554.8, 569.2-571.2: 0.69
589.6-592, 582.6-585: -1.39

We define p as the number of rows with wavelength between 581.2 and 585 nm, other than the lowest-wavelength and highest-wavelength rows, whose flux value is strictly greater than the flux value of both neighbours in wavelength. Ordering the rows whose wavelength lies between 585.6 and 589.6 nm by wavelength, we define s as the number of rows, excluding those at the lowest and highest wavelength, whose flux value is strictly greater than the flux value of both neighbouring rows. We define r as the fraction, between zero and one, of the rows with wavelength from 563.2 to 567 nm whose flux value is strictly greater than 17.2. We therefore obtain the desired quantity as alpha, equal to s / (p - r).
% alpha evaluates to 1.5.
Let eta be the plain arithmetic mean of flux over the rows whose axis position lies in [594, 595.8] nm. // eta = 17.6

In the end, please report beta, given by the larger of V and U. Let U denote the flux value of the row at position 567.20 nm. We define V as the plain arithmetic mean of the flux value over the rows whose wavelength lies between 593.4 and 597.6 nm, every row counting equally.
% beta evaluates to 18.0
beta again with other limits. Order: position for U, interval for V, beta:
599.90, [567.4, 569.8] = 17.2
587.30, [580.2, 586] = 17.5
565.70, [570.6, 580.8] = 17.6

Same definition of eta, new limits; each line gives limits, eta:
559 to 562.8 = 16.3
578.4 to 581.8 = 17.6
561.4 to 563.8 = 16.7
